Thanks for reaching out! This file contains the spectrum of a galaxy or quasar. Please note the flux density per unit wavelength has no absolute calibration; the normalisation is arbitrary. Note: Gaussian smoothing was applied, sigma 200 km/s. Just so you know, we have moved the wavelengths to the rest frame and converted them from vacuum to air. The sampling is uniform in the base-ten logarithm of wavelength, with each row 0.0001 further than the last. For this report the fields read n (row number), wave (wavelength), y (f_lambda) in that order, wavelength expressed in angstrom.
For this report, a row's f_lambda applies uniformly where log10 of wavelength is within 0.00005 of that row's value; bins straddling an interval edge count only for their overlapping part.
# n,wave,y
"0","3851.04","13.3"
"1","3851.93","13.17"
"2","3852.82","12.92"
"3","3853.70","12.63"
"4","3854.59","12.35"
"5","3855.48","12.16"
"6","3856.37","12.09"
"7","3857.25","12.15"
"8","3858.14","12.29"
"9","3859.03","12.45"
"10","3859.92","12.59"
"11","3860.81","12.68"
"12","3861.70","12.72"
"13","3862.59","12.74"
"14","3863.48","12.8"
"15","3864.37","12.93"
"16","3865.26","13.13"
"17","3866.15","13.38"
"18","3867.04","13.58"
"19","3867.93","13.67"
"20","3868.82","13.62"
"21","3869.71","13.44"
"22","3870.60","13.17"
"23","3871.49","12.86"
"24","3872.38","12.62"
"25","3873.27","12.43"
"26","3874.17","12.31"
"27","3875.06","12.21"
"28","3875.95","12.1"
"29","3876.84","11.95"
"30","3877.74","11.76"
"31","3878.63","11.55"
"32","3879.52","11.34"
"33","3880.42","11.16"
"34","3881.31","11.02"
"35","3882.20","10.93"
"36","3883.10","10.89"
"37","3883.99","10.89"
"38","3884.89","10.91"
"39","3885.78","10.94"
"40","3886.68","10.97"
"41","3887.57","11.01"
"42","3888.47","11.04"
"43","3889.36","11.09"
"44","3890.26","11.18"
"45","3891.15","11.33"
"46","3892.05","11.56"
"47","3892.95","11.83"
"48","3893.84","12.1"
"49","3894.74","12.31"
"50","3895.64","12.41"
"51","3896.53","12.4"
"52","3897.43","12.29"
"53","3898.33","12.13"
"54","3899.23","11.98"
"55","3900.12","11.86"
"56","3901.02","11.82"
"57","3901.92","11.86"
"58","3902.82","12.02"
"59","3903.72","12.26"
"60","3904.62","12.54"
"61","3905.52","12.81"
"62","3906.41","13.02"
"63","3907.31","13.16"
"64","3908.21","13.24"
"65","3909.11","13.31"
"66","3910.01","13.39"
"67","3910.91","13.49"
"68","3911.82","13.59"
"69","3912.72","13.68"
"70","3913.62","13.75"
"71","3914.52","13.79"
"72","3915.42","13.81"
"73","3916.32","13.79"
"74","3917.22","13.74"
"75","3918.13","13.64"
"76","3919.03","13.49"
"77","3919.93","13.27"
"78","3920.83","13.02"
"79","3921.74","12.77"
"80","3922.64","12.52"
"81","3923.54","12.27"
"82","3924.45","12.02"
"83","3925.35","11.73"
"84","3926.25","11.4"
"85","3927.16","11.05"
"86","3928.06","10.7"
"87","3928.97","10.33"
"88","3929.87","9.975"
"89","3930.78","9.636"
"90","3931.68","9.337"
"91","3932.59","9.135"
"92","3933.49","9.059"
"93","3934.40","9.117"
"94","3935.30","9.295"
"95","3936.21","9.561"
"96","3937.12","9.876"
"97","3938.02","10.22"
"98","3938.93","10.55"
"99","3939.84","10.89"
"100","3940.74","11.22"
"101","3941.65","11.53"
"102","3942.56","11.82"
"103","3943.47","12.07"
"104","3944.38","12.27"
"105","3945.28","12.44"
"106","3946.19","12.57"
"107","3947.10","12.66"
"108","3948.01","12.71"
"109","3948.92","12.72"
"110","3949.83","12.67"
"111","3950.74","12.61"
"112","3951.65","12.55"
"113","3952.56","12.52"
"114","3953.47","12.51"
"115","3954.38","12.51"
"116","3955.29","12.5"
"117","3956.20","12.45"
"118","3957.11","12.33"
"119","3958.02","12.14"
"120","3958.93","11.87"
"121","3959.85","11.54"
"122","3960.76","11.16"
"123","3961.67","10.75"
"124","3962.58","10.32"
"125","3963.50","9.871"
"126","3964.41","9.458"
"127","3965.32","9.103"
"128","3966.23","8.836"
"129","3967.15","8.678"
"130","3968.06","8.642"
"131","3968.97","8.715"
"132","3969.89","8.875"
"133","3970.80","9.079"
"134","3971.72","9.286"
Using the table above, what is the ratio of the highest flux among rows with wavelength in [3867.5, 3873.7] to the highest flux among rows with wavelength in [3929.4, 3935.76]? 1.4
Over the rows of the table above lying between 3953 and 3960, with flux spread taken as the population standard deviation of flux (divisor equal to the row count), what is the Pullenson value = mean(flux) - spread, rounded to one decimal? 11.9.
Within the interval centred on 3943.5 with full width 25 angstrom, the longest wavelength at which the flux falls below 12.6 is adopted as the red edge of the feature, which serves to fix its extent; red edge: 3955.29 angstrom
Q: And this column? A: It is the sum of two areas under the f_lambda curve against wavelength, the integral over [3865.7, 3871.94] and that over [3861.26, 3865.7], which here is 141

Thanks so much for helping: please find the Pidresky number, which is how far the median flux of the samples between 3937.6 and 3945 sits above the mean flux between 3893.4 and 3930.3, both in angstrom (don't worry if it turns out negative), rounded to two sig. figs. -1.2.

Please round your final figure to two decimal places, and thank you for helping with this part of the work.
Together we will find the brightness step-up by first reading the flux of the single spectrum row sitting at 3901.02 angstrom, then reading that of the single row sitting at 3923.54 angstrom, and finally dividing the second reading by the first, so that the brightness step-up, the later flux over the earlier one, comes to 1.04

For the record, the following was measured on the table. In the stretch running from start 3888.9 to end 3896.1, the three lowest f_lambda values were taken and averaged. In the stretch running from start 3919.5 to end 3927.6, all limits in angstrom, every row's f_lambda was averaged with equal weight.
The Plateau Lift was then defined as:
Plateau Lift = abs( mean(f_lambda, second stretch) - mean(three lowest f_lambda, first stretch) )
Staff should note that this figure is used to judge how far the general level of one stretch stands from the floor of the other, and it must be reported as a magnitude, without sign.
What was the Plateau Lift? 1.0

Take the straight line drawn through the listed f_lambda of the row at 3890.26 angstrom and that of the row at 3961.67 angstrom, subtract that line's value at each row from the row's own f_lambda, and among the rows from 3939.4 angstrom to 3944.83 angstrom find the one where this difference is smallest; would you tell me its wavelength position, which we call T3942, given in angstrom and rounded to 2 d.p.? 3939.84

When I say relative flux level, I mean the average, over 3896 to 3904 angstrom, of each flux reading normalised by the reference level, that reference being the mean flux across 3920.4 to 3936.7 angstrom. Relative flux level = 1.13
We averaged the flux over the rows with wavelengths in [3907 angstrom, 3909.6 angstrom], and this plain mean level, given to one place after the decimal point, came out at 13.2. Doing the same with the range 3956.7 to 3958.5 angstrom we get 12.2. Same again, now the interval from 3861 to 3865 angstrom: 12.8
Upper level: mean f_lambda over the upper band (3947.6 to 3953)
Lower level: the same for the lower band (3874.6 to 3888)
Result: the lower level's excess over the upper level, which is -1.3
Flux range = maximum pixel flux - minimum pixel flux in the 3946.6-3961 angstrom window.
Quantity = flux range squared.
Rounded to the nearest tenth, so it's 2.4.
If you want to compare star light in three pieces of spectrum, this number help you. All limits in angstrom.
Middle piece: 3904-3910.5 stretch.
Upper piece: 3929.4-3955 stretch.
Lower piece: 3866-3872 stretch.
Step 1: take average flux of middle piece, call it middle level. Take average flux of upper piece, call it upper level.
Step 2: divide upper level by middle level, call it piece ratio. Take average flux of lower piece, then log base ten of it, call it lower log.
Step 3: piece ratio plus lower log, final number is 1.99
